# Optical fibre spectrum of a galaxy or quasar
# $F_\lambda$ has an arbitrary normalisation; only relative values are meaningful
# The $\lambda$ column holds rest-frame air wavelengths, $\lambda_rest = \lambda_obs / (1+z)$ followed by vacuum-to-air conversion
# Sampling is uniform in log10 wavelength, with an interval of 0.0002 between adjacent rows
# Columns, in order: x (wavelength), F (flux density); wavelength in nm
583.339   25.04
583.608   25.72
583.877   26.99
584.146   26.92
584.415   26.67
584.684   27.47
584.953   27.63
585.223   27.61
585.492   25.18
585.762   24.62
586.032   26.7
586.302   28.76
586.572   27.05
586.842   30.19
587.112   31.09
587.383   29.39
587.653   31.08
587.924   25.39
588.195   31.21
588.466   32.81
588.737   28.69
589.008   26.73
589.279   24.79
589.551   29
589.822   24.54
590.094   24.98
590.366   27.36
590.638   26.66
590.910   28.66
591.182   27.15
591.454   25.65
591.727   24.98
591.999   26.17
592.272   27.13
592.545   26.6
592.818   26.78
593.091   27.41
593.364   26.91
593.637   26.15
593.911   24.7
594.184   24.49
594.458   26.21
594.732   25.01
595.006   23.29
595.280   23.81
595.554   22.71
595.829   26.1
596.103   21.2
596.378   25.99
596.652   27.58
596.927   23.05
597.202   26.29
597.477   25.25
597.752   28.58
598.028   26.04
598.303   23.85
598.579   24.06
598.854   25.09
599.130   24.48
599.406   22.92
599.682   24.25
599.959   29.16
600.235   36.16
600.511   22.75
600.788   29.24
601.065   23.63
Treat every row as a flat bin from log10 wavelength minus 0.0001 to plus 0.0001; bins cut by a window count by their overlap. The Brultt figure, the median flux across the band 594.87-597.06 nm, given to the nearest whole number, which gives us 24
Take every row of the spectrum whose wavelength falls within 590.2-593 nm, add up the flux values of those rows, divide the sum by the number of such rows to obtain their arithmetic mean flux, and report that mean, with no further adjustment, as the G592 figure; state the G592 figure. 26.7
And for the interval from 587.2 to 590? 28.4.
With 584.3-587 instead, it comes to 27.2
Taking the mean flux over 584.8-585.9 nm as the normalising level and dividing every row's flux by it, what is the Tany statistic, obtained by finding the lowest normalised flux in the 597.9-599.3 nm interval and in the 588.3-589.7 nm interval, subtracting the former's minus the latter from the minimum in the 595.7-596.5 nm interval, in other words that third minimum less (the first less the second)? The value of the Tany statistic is 0.84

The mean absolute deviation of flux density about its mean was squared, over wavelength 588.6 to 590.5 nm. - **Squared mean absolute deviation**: 2.4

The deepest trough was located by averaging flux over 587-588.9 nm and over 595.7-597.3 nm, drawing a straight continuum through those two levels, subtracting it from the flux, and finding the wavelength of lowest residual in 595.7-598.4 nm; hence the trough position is 596.103 nm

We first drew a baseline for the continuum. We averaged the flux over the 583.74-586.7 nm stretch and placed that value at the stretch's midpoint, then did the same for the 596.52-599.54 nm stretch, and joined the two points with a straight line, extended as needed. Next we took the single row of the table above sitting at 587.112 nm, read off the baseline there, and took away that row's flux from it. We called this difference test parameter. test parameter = -4.5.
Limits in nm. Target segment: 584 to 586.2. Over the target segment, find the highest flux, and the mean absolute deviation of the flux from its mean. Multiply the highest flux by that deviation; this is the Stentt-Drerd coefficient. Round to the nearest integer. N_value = 23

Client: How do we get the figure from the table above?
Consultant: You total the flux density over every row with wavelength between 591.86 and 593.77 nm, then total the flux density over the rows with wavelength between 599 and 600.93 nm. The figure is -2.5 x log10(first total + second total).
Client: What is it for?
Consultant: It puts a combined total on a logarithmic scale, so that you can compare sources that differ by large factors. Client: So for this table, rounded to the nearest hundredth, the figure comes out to -6.44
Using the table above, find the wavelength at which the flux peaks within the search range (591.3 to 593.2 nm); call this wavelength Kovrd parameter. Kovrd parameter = 593.091 nm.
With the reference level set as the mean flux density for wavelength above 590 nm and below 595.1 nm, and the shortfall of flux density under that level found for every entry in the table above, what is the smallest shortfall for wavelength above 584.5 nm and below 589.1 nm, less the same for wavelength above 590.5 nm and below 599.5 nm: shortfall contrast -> -4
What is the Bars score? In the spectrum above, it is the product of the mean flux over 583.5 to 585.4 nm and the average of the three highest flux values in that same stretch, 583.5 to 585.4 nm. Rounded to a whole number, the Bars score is 744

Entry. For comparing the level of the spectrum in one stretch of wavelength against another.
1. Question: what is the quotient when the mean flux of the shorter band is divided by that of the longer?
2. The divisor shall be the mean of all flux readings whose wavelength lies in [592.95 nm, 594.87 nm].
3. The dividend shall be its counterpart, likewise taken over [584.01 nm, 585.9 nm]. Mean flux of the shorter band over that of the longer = 1.03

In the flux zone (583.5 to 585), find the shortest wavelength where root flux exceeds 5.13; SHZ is 583.877 nm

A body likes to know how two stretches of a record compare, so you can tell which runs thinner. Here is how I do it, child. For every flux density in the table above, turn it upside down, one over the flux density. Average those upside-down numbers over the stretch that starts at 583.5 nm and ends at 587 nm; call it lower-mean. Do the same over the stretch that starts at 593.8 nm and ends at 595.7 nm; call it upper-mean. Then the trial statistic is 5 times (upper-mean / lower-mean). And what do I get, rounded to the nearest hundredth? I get 5.56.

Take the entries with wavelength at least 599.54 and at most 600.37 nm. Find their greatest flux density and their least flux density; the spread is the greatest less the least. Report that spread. 12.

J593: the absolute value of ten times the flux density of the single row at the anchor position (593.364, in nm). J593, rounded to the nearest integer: 269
